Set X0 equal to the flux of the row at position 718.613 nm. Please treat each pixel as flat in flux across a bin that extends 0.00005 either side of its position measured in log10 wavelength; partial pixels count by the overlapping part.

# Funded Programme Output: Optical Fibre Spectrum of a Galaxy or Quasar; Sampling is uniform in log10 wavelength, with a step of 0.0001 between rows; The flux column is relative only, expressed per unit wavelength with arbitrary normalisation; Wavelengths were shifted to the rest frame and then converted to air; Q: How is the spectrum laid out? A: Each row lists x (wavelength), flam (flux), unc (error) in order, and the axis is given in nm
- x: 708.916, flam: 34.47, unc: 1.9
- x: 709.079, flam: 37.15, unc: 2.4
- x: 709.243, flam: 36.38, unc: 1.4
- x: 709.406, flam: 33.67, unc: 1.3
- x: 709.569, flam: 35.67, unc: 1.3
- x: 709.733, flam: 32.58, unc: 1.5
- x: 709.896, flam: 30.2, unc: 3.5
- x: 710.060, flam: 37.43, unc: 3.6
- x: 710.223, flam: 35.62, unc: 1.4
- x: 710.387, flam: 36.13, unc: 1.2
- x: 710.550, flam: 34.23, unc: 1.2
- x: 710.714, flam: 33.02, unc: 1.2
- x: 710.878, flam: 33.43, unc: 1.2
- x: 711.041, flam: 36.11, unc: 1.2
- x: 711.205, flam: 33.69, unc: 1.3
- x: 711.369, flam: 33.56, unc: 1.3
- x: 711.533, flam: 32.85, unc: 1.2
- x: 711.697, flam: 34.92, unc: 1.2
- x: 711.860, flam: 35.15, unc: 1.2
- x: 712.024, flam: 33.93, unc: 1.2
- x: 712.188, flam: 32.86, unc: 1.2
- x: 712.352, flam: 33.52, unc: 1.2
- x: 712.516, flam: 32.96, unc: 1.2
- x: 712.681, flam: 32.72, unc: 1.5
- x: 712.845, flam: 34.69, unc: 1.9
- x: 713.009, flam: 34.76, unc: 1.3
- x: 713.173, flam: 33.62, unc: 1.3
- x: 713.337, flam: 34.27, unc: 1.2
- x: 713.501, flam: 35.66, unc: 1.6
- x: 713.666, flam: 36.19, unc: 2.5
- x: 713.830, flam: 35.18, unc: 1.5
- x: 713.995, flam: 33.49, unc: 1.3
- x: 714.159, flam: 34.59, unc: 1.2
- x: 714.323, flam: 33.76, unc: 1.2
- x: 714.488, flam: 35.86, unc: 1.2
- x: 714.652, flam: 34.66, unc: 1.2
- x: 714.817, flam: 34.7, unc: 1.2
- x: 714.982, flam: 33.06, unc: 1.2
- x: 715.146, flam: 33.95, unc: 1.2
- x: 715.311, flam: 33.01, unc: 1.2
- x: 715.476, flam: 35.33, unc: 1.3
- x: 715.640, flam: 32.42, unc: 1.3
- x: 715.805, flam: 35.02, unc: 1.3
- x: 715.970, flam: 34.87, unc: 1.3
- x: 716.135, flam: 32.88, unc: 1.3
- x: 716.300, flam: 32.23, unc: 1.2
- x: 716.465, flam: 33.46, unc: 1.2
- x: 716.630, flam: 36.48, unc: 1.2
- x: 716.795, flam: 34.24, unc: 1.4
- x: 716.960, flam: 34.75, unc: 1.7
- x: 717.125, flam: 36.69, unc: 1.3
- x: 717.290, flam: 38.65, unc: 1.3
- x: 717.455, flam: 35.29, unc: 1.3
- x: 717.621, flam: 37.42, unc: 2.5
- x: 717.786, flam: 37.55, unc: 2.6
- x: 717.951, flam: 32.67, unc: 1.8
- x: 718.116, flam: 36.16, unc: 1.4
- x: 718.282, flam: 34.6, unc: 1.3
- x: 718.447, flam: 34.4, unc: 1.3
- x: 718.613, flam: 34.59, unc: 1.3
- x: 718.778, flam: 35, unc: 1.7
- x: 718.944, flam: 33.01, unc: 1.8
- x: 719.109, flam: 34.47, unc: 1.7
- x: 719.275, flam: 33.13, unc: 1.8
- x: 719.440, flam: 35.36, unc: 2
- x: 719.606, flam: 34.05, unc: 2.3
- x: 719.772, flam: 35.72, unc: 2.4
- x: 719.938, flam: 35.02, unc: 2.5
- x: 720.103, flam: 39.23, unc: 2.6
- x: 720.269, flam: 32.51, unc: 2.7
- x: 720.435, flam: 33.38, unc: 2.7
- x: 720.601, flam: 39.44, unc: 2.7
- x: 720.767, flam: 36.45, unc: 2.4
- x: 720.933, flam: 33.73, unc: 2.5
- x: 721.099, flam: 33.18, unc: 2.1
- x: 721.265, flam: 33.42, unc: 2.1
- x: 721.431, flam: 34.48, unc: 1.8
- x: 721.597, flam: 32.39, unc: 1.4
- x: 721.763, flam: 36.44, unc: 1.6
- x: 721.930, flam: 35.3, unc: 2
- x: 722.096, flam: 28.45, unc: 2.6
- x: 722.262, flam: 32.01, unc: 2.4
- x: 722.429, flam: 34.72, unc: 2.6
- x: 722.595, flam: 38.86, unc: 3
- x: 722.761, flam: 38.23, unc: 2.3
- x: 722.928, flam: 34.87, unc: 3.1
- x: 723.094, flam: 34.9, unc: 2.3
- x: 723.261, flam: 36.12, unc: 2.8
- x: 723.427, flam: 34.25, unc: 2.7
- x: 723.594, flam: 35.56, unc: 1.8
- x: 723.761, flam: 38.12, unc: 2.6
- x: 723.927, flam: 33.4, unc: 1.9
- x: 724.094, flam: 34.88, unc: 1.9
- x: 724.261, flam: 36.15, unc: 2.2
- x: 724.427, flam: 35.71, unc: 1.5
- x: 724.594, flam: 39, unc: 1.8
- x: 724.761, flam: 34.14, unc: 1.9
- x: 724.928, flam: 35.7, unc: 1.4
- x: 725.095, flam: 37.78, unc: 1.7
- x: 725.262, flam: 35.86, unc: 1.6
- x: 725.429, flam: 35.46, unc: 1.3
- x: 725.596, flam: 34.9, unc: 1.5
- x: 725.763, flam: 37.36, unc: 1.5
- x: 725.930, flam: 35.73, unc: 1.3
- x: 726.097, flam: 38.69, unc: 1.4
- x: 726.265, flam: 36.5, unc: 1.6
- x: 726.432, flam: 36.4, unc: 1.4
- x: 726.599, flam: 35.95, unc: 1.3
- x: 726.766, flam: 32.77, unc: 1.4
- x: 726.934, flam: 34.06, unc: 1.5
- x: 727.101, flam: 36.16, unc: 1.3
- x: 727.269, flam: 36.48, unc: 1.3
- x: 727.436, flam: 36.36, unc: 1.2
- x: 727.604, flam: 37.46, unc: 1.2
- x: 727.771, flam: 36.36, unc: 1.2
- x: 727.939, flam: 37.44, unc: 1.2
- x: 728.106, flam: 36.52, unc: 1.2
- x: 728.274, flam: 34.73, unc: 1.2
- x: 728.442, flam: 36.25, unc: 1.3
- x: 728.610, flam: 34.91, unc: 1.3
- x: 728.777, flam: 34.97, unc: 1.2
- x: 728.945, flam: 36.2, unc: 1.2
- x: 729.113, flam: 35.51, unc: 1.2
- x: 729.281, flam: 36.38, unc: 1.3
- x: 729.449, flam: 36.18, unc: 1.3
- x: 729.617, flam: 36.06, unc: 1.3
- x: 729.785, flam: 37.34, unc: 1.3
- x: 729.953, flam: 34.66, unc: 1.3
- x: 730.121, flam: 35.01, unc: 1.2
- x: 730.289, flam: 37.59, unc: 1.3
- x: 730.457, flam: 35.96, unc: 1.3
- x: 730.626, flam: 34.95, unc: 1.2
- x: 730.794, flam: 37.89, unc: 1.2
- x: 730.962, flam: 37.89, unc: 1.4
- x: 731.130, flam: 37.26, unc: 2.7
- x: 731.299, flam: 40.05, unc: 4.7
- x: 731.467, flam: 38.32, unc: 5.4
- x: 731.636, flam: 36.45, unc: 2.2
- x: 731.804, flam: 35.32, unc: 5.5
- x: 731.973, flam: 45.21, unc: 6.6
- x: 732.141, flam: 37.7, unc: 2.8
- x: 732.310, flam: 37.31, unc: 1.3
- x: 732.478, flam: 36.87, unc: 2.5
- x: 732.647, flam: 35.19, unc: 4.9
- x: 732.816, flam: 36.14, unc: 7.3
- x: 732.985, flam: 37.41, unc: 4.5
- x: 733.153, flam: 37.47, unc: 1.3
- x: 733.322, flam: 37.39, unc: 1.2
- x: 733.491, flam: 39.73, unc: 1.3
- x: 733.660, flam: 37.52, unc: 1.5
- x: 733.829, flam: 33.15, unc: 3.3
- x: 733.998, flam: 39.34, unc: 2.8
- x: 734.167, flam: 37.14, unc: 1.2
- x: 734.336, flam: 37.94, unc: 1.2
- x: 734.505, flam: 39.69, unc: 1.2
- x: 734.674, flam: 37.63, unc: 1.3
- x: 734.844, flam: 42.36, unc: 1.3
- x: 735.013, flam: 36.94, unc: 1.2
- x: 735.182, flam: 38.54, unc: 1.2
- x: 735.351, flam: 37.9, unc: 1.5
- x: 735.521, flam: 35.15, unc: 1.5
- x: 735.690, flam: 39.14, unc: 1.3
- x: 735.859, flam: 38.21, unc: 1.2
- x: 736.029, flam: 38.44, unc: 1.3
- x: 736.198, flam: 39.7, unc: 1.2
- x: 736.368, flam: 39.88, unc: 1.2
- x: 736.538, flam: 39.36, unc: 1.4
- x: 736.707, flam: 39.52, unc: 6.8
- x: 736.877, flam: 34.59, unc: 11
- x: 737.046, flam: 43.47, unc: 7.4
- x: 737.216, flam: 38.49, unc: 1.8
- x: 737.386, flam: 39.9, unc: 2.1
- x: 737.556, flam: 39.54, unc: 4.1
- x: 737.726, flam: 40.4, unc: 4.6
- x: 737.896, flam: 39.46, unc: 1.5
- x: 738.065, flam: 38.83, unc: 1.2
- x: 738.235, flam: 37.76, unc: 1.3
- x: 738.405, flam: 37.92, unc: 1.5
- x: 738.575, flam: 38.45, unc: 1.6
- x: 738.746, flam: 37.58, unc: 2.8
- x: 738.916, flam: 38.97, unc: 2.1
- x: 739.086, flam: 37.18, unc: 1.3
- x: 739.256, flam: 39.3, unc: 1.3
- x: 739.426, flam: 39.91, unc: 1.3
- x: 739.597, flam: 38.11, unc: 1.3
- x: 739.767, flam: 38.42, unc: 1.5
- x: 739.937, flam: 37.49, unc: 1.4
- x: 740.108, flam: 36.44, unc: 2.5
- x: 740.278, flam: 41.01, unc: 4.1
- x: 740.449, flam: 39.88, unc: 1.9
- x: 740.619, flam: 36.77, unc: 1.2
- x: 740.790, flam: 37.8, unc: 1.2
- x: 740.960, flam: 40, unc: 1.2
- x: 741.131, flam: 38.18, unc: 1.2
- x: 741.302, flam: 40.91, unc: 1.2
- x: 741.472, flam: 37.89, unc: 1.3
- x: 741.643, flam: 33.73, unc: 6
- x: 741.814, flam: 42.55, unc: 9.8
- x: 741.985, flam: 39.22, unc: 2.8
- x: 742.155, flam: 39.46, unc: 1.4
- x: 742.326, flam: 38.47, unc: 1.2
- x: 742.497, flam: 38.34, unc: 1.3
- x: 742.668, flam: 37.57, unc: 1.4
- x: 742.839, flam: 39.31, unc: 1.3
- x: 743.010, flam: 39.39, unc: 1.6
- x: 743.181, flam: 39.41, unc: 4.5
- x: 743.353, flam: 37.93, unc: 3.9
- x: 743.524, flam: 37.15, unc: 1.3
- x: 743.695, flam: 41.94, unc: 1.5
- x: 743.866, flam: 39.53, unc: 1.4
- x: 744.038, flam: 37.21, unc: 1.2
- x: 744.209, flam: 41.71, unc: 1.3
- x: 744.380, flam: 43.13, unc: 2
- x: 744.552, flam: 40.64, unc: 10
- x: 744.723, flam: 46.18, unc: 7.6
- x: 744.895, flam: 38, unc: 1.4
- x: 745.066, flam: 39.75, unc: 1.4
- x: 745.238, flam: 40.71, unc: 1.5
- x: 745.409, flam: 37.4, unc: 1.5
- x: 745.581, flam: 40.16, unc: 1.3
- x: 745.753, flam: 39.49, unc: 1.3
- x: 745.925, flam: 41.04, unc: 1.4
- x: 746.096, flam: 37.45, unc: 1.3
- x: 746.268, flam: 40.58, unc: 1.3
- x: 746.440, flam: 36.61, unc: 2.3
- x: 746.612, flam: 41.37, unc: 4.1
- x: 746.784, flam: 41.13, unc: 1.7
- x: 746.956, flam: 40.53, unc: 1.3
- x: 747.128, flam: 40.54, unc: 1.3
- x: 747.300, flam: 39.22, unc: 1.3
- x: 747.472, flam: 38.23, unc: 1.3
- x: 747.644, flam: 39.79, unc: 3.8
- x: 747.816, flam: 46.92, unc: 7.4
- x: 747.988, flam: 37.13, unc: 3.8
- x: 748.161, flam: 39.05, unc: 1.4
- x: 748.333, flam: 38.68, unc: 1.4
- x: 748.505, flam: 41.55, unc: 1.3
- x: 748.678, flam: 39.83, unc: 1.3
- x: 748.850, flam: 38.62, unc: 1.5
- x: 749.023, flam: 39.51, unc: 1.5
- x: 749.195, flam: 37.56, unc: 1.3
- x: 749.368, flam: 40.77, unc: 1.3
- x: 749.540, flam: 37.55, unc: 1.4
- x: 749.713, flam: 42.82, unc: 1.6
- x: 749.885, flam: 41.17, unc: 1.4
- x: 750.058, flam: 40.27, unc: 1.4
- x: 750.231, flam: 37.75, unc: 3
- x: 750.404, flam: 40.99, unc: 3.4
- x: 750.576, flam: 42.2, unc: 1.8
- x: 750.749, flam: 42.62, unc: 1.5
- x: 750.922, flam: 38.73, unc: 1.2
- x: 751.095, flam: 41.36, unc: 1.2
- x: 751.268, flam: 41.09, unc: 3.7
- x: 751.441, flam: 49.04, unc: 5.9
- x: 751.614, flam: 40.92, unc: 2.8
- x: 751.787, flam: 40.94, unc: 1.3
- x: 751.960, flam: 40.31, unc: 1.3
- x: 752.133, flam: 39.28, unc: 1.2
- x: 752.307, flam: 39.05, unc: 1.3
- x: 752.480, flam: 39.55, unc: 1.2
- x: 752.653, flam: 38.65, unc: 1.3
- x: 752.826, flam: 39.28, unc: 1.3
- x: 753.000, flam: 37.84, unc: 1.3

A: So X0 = 34.59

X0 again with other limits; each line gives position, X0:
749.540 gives 37.55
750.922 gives 38.73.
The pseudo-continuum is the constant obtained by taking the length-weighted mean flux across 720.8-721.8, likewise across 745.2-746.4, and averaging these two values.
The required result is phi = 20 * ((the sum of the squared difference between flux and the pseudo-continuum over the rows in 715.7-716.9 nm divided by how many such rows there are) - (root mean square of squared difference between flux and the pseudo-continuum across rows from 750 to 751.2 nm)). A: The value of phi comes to -265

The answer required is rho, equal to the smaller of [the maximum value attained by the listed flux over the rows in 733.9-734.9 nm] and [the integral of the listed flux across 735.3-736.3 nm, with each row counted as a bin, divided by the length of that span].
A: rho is 38.1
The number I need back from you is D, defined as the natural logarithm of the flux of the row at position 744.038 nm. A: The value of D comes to 3.62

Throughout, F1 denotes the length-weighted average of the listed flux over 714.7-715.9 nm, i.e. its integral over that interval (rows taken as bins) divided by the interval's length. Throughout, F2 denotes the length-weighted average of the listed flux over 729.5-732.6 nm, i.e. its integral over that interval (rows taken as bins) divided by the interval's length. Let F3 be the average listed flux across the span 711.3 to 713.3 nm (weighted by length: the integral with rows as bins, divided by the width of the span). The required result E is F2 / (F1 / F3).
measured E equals 37.1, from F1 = 33.9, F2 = 37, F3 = 33.8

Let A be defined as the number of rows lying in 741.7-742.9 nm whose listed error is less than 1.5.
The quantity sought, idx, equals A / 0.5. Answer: 10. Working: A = 5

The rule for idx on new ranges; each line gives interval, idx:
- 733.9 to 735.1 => 12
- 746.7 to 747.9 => 8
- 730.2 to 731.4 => 10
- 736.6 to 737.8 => 0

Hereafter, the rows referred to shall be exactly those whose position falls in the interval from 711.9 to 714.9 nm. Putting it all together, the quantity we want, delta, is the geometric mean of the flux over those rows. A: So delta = 34.3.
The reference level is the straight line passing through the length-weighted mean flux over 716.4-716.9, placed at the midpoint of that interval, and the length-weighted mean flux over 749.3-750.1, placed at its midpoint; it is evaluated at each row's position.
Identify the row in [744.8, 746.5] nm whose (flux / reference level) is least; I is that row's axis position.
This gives 746.440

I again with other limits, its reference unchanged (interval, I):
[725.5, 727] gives 726.766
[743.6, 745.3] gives 744.038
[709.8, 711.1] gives 709.896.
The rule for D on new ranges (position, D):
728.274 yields 3.55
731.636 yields 3.60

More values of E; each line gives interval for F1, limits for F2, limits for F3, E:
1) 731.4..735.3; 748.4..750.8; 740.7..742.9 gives 41.1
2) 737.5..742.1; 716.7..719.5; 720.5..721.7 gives 31.6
